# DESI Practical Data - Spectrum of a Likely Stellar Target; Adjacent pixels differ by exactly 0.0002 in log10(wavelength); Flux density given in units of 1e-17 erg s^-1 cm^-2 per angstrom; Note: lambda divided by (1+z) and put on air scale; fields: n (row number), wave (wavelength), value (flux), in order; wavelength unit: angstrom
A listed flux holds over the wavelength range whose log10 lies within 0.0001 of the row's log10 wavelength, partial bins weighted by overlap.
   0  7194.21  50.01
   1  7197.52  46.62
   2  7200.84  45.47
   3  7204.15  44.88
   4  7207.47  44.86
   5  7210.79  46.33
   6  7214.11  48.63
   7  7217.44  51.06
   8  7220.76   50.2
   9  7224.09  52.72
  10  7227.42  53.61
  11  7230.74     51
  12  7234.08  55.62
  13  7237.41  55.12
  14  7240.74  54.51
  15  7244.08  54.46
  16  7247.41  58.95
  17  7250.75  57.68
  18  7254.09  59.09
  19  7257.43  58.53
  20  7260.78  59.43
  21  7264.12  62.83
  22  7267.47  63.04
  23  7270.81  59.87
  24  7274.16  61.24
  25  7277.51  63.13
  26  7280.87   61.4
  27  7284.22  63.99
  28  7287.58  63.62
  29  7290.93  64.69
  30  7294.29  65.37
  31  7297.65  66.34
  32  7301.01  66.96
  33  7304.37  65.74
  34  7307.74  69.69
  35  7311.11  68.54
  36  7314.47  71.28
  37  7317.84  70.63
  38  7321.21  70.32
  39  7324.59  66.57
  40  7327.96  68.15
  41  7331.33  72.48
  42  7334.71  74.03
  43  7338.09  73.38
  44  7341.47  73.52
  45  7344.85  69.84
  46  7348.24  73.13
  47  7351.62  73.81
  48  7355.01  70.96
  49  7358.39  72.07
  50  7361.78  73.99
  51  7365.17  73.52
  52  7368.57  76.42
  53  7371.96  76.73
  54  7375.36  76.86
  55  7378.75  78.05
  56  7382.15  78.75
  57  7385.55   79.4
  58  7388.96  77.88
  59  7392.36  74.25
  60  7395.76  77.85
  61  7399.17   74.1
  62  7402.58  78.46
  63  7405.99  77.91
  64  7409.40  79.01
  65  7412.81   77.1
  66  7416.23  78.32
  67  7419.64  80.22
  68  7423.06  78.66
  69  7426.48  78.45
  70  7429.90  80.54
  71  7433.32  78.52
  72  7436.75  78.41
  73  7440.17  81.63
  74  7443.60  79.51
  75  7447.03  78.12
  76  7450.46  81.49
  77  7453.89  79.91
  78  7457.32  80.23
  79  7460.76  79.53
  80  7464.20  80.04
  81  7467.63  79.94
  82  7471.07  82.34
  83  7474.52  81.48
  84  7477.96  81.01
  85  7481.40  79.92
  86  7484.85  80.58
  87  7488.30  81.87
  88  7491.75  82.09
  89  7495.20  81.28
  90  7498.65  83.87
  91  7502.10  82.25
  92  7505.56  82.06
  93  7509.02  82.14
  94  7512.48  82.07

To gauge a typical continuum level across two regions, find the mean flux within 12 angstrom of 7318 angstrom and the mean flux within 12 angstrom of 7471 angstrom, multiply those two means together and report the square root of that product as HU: 75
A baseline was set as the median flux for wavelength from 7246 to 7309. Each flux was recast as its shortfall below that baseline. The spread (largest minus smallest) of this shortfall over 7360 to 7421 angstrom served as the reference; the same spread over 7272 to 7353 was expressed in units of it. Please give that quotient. 1.9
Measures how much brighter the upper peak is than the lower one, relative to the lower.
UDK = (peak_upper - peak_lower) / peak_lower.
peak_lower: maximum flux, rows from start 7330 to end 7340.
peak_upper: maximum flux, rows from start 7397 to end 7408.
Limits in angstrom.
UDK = 0.060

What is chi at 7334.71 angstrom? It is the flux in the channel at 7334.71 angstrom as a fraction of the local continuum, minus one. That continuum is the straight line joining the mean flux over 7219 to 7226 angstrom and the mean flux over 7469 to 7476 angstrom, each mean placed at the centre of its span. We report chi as 0.14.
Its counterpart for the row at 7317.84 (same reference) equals 0.12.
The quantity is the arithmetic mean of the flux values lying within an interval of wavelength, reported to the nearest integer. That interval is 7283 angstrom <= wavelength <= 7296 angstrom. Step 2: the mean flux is 64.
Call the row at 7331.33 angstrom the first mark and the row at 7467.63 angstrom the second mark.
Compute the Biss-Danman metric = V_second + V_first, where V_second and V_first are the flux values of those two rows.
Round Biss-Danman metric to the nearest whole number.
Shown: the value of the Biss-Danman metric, 152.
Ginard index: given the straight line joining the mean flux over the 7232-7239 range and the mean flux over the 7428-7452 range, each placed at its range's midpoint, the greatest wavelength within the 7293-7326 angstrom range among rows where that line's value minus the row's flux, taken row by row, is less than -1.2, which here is 7321.21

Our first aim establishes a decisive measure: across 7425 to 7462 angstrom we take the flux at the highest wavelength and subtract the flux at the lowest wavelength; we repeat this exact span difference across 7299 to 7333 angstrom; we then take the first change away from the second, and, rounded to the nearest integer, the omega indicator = 4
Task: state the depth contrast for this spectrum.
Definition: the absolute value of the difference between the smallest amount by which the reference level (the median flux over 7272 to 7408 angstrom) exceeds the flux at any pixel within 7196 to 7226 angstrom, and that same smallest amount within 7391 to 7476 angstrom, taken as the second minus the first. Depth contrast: 30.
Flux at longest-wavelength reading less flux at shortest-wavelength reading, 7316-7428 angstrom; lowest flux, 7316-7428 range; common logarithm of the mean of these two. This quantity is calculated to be 1.57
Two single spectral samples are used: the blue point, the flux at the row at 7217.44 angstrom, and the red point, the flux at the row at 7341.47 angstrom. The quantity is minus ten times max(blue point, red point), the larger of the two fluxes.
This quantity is -735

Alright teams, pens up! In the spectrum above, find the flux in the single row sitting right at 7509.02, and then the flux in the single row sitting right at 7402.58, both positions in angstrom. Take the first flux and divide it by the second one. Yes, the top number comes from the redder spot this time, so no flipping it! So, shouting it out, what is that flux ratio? 1.0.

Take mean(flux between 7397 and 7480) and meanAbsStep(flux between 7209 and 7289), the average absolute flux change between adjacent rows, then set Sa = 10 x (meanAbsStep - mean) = -776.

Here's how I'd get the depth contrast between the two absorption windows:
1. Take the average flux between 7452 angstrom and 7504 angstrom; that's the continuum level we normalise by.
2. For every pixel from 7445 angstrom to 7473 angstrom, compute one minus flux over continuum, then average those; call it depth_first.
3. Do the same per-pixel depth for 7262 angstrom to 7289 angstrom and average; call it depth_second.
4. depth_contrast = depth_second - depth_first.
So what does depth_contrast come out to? 0.22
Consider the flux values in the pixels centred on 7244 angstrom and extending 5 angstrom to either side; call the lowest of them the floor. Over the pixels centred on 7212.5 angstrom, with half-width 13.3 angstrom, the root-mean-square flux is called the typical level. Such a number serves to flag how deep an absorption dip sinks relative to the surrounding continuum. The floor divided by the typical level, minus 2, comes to -0.87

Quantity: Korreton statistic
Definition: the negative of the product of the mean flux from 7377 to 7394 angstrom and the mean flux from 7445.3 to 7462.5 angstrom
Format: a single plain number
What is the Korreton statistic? -6202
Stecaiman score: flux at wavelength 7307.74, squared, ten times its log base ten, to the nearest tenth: 36.9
